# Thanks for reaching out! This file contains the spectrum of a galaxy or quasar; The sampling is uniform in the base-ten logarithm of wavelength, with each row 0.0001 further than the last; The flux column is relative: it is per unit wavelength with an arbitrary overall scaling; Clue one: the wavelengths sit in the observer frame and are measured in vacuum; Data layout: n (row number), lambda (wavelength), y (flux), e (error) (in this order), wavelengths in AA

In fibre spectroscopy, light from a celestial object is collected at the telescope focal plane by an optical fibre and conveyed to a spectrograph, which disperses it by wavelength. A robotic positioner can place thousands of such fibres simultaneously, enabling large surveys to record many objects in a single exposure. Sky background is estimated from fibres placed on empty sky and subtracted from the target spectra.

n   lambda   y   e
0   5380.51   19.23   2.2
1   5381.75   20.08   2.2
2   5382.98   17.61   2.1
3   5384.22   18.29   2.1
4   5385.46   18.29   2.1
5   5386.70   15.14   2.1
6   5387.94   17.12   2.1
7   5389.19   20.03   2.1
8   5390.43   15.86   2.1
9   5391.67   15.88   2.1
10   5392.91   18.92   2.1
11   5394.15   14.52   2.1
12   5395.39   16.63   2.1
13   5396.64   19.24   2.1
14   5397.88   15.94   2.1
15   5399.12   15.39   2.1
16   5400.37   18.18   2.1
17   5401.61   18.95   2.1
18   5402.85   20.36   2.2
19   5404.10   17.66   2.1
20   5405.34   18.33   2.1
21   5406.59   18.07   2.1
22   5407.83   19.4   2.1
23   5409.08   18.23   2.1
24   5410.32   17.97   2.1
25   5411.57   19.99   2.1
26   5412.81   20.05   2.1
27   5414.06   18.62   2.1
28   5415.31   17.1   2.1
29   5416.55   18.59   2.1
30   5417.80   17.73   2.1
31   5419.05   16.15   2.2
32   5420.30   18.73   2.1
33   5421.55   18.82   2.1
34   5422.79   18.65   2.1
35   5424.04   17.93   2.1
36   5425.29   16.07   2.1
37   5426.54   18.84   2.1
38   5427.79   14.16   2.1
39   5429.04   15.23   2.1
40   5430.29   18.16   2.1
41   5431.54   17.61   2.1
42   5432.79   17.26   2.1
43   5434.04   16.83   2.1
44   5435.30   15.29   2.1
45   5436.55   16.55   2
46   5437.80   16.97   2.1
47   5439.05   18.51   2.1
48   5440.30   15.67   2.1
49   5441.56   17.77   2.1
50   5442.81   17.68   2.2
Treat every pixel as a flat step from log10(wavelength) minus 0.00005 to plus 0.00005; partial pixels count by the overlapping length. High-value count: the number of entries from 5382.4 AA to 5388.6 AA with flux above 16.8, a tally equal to 4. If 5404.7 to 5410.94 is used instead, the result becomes 5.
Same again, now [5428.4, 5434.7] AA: 4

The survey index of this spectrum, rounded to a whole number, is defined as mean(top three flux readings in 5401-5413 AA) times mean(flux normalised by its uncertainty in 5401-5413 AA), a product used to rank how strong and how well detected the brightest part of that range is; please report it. 180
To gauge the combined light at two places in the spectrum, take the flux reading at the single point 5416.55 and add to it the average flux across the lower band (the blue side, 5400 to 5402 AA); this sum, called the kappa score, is 37.2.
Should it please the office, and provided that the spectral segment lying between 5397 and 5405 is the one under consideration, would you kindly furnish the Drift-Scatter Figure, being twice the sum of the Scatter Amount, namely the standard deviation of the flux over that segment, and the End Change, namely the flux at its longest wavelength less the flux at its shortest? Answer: 7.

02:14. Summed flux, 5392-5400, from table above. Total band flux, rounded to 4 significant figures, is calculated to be 100.6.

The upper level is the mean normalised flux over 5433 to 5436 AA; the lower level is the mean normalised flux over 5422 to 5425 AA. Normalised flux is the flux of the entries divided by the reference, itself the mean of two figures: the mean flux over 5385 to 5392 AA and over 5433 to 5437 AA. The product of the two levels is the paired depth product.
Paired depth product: 1.06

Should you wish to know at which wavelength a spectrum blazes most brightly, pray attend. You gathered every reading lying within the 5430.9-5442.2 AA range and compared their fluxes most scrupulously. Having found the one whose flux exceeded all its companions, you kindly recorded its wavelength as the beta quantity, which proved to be 5439.05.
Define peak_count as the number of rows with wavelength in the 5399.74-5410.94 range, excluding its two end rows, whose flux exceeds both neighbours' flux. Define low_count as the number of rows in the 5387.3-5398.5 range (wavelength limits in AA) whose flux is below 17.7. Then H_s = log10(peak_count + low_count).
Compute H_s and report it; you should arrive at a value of 1.0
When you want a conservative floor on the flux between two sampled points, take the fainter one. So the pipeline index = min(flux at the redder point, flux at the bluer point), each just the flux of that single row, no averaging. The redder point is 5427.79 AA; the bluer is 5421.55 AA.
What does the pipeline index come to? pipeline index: 14.2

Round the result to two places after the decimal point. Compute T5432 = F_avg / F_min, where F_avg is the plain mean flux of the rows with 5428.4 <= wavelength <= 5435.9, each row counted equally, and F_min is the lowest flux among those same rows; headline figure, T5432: 1.10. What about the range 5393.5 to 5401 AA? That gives 1.15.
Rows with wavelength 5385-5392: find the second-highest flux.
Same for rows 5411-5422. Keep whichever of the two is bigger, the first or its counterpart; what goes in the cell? 20.0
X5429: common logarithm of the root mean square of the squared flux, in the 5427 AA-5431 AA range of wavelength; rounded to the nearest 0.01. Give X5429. 2.41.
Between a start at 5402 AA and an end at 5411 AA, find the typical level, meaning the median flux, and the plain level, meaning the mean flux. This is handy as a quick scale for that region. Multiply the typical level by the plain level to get 339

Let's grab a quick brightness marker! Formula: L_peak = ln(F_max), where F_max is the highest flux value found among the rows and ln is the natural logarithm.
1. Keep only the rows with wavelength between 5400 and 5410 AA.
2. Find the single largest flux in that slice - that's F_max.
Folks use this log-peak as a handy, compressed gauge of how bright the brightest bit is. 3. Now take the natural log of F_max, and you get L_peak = 3.01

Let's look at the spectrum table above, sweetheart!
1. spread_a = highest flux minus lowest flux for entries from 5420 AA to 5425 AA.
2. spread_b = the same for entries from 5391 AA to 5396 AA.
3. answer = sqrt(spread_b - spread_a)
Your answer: 1.9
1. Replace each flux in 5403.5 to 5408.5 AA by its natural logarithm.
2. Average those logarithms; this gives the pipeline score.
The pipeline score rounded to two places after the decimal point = 2.91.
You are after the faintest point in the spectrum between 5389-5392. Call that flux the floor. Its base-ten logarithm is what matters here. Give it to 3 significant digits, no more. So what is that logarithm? 1.20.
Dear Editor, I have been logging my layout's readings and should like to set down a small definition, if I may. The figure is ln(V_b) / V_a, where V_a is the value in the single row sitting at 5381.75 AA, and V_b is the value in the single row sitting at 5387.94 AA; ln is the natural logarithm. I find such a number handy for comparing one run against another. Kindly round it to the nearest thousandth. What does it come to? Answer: 0.141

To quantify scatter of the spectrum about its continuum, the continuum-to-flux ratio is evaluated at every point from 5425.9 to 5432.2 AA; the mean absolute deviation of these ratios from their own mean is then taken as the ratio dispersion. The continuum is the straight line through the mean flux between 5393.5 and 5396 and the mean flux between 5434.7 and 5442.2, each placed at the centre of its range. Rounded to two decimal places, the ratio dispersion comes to 0.10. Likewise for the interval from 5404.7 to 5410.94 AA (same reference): 0.02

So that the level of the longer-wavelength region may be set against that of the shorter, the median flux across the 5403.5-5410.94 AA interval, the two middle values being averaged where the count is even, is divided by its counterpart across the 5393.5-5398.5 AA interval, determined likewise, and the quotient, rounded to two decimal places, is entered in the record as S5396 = 1.11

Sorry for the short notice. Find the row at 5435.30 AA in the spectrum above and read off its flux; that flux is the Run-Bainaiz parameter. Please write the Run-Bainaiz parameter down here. 15.29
